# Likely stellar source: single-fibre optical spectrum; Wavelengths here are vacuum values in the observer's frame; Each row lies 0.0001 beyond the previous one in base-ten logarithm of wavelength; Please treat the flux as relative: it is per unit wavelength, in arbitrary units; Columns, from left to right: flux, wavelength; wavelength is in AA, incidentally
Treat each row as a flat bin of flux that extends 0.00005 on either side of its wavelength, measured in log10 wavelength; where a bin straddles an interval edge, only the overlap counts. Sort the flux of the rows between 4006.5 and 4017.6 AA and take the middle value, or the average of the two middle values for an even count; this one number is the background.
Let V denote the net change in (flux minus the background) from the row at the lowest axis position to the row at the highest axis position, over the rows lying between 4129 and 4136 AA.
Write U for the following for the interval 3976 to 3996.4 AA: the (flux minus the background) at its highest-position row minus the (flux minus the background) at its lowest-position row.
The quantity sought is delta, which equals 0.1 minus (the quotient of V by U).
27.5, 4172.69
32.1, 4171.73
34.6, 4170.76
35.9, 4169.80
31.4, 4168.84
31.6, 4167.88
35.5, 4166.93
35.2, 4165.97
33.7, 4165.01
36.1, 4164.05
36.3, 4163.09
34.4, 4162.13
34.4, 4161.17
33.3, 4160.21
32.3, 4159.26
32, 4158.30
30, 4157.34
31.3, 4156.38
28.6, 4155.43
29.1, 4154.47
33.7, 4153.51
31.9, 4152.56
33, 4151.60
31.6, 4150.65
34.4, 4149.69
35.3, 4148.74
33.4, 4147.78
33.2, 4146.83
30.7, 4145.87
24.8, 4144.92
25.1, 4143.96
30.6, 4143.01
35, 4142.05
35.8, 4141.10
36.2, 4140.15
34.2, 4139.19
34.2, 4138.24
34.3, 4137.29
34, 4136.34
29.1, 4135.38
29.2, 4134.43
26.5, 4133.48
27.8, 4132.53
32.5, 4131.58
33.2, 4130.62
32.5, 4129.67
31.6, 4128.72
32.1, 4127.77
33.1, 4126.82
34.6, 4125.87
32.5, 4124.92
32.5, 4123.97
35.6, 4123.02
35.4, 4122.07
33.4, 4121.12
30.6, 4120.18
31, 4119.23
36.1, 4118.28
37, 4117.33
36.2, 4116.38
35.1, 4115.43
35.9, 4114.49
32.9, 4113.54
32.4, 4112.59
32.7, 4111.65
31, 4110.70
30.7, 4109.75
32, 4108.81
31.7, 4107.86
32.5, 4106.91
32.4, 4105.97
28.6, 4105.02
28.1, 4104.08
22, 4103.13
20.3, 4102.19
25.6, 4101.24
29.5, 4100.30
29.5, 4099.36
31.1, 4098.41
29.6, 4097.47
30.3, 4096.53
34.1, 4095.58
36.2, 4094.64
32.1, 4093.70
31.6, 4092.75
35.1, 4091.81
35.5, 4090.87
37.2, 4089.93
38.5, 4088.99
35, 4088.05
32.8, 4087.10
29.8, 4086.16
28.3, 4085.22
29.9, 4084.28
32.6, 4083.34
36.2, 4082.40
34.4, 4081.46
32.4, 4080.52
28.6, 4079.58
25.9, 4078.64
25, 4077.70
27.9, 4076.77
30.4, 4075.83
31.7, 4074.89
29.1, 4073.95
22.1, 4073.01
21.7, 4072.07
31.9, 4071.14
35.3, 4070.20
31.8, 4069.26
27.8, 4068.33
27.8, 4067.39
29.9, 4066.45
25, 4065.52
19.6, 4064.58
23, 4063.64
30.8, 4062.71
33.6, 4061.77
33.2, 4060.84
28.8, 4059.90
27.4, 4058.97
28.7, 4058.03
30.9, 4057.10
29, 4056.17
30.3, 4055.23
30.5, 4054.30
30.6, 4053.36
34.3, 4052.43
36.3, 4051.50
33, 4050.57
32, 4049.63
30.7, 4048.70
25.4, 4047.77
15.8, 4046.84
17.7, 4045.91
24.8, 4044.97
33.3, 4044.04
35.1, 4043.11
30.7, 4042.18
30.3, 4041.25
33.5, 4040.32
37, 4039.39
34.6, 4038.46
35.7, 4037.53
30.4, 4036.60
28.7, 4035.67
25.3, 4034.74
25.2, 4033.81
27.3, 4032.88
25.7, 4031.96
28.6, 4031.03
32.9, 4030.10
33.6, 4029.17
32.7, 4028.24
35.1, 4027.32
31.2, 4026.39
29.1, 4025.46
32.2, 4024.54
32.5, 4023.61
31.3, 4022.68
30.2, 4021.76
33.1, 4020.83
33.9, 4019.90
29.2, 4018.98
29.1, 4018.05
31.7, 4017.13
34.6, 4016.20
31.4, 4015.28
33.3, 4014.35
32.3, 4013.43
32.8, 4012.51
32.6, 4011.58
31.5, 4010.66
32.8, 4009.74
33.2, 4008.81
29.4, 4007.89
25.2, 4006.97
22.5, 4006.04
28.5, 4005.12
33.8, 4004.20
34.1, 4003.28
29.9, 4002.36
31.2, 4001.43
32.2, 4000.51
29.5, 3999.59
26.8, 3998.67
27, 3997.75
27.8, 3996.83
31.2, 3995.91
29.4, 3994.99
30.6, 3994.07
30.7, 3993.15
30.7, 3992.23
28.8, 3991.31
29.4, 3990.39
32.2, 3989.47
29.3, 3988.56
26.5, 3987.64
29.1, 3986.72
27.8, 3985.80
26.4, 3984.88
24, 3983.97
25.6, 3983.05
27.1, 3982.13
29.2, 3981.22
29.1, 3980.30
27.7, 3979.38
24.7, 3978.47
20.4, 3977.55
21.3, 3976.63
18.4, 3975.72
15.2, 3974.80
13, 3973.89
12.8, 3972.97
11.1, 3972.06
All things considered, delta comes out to 0.4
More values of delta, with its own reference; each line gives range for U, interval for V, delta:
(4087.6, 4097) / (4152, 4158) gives -0.3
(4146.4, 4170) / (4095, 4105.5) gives 2.1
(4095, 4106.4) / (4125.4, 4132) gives -1.1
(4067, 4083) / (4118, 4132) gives 0.5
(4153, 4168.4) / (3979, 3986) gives 0.1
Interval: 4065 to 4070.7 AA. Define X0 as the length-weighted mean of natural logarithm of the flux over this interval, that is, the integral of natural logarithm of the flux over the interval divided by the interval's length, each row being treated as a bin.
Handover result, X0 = 3.38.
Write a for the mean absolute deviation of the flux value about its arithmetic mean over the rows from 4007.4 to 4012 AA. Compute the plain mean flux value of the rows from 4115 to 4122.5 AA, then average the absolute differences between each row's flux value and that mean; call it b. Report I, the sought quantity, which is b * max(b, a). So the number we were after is 4.1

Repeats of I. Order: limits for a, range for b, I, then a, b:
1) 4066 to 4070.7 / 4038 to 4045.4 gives 8.2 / 2.4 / 2.9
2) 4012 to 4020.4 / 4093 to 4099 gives 3.8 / 1.5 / 1.9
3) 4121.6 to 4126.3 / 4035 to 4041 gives 6.3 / 1.3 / 2.5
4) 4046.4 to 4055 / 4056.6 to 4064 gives 10.6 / 4.1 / 2.6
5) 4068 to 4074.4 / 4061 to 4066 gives 21.5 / 4.0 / 4.6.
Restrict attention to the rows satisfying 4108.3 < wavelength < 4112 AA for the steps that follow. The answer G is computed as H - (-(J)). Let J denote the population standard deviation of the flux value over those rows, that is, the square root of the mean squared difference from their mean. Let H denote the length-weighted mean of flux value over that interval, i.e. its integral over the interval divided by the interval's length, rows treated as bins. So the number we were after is 32.3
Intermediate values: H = 31.5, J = 0.8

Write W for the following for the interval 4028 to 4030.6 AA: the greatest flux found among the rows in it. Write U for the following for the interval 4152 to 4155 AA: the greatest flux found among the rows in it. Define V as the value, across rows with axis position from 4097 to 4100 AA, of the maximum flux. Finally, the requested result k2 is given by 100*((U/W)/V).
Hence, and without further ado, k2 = 3.2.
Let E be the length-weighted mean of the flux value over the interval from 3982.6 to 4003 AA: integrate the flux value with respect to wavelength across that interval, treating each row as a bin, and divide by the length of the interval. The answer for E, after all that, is 29.0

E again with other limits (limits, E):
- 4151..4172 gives 33.0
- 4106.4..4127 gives 33.4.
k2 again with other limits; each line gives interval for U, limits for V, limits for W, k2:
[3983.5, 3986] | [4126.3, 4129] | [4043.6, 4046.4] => 2.5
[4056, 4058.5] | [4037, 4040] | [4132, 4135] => 2.9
